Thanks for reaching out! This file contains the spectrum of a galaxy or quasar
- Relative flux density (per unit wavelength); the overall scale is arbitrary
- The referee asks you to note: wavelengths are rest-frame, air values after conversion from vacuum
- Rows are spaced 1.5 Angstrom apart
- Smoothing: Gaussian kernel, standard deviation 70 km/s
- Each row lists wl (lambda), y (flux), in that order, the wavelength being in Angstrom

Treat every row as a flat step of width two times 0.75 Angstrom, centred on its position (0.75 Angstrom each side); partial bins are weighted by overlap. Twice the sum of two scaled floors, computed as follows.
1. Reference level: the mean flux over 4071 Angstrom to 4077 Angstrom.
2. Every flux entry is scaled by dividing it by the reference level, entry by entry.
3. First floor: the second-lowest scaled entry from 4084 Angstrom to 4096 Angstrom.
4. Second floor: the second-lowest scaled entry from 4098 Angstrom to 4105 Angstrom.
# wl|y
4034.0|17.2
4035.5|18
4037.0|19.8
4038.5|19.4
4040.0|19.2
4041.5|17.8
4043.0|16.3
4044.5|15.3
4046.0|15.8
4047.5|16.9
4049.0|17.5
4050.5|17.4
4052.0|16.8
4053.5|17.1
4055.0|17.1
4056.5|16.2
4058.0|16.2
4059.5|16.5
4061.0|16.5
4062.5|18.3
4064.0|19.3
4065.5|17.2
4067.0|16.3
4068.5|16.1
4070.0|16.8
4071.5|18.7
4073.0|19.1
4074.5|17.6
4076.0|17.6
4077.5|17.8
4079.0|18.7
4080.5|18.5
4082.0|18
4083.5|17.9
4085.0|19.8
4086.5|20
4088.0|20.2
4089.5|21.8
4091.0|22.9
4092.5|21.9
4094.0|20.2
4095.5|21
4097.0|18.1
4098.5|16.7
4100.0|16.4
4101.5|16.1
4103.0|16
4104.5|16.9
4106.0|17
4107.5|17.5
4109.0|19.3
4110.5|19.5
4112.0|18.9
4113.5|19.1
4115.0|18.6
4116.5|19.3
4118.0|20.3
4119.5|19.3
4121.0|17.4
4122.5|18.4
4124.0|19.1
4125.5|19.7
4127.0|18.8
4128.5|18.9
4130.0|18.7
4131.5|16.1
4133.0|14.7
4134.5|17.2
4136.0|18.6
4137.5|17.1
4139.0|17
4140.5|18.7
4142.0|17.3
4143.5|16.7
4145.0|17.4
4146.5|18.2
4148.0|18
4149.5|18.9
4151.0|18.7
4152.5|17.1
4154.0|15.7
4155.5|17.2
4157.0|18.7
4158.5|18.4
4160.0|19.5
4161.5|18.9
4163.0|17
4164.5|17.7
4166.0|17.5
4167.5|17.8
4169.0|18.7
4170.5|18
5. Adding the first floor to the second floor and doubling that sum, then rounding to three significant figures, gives 3.96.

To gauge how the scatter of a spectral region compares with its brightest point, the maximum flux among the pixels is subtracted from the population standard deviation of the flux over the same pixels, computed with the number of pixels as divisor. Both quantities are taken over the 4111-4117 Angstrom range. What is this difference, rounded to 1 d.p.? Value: -19.0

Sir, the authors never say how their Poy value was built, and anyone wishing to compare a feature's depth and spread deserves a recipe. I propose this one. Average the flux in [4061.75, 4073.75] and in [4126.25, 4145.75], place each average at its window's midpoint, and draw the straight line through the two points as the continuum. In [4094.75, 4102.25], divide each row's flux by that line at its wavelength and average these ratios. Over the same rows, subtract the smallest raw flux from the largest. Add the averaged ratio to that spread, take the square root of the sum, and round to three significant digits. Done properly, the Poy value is 2.43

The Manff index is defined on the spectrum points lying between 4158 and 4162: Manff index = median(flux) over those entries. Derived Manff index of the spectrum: 18.9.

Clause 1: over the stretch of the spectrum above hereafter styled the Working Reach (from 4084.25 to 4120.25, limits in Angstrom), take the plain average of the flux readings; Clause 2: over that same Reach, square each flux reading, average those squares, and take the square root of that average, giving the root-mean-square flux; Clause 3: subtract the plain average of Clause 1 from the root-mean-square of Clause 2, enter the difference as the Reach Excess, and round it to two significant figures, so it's 0.091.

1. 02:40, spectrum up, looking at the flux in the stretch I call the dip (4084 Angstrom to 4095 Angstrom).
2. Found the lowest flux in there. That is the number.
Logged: 19.8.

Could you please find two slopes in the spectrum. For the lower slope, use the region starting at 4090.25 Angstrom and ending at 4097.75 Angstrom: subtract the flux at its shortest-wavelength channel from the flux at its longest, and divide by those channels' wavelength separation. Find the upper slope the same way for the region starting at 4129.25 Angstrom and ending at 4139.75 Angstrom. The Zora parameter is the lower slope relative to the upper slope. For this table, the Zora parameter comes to 4.2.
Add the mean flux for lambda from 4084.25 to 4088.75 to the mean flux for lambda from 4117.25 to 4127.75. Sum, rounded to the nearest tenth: 39.0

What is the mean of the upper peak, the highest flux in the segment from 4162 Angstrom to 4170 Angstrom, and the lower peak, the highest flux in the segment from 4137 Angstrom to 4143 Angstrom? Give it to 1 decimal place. 18.7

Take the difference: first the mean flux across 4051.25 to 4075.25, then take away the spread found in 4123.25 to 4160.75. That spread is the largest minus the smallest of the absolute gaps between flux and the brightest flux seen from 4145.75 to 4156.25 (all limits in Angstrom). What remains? 13.0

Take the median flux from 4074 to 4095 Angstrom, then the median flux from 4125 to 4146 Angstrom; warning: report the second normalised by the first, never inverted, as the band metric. 0.90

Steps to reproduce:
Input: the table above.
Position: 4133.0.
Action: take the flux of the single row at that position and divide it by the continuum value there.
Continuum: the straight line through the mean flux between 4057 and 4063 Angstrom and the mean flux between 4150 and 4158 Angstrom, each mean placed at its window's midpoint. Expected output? 0.85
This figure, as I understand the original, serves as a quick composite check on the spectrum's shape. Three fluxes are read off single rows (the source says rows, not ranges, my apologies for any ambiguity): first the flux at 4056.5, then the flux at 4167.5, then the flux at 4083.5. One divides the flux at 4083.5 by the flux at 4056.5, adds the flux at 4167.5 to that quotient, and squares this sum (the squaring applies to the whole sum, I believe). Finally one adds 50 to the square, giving 407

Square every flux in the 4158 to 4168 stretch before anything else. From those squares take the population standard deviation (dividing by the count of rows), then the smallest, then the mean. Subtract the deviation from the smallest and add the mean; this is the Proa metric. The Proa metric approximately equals 588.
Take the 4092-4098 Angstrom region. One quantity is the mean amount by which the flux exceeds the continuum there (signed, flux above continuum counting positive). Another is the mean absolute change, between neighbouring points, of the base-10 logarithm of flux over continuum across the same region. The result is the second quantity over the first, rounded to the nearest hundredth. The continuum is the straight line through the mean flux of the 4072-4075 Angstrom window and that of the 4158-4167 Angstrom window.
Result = 0.02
